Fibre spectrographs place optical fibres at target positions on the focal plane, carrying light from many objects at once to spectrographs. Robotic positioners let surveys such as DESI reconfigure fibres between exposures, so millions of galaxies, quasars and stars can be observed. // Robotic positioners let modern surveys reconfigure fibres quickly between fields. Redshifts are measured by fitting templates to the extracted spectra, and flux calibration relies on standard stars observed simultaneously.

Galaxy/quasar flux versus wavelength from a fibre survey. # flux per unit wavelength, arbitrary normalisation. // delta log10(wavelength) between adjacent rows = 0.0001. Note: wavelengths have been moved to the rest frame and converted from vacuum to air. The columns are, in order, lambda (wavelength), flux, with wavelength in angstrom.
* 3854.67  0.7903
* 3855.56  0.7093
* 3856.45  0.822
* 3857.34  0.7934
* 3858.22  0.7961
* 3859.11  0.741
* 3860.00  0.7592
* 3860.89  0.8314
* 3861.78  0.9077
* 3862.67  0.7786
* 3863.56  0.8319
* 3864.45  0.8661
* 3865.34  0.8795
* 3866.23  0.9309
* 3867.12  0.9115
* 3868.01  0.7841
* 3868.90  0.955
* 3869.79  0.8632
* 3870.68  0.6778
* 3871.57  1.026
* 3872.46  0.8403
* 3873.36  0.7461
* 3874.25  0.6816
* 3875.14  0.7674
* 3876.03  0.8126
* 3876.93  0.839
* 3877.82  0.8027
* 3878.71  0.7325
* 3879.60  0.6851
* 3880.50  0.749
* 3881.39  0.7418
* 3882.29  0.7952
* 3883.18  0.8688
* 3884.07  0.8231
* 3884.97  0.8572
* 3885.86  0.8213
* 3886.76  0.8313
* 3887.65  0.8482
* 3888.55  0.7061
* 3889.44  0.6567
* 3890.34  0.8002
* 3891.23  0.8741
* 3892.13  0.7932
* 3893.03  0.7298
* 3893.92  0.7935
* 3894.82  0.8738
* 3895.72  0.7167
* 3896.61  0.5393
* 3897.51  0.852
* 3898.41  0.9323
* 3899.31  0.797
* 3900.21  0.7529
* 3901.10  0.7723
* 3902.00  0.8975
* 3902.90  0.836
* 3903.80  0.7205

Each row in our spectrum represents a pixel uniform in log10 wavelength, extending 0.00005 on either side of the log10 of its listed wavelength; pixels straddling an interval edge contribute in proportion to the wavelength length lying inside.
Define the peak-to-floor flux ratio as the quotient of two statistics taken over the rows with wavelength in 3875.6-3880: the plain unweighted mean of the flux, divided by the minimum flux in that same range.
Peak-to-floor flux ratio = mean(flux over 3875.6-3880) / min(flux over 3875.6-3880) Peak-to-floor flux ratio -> 1.13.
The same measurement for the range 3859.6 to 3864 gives 1.08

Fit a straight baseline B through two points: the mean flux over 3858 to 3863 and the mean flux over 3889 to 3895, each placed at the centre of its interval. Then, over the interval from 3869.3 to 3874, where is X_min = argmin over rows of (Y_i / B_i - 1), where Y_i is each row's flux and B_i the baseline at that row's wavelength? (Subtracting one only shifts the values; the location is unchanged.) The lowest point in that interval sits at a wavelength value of 3870.68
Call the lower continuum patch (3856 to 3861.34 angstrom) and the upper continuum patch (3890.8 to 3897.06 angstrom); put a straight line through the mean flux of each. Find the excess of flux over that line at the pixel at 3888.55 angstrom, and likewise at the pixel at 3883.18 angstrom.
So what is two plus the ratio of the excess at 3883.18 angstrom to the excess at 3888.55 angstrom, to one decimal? 0.3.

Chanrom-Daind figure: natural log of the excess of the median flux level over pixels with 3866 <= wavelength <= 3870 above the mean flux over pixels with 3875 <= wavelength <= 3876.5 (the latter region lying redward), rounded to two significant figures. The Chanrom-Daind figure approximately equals -2.1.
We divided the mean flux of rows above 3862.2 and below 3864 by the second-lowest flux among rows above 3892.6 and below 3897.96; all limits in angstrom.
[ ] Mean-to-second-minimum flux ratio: 1.12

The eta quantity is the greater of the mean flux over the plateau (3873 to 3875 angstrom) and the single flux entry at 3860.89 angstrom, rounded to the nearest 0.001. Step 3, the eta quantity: 0.831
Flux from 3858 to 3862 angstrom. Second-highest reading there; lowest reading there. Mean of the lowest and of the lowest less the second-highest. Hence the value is 0.325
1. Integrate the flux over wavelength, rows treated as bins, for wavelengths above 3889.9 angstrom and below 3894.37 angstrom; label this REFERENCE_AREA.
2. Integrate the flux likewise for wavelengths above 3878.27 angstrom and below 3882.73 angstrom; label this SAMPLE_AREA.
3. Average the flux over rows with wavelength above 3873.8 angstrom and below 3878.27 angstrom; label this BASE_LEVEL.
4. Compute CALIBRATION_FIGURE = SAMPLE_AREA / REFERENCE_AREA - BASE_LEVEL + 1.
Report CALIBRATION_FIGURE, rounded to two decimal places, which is 1.14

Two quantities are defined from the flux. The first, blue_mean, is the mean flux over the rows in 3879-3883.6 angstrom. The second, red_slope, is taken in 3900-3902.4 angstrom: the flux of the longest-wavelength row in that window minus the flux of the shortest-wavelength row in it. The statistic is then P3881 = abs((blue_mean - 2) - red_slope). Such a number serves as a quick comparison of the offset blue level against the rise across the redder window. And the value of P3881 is 1.38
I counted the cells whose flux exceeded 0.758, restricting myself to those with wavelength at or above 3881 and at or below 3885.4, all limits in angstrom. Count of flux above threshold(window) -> 4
